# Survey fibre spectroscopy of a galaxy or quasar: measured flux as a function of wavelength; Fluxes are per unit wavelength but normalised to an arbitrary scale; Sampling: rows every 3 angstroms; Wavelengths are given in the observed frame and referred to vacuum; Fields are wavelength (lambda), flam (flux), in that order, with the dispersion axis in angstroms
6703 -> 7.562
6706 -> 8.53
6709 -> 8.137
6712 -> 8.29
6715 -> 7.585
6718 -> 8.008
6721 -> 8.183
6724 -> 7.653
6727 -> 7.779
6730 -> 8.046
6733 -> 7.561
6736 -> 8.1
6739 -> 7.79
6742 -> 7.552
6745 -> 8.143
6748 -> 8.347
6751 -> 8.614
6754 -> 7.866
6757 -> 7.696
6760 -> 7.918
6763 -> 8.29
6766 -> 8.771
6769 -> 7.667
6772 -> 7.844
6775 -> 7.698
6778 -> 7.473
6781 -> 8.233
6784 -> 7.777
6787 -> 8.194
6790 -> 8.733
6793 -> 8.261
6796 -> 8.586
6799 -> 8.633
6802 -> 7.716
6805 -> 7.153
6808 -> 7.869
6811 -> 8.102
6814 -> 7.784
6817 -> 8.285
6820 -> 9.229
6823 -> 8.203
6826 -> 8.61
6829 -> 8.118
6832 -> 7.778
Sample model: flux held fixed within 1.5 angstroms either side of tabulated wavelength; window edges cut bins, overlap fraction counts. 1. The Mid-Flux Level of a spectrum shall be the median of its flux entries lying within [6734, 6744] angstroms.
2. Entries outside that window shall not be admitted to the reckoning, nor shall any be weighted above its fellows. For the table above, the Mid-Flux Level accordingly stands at 7.8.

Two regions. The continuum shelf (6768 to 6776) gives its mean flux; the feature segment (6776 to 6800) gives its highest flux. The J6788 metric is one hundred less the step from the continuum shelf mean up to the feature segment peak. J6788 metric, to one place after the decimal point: 99.0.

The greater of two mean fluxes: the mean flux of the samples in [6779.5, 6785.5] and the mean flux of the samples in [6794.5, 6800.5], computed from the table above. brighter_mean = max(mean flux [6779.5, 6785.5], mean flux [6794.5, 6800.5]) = 8.61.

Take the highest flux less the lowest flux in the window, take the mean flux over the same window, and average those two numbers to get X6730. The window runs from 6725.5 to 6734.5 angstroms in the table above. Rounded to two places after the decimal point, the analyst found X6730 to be 4.14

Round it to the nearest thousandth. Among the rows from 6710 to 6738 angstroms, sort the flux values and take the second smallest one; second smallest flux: 7.585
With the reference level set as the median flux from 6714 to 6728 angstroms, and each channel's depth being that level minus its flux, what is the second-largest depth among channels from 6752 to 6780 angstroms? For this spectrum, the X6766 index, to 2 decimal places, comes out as 0.11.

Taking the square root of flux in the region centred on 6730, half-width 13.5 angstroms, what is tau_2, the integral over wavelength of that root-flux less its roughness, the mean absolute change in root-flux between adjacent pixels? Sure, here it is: 76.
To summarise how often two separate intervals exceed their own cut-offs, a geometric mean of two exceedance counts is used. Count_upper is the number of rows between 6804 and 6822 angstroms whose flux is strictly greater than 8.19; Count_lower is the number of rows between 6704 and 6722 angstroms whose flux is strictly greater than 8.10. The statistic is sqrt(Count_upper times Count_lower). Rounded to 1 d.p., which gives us 2.8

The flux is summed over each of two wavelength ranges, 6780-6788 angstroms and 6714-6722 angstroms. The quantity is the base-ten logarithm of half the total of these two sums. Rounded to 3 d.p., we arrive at 1.380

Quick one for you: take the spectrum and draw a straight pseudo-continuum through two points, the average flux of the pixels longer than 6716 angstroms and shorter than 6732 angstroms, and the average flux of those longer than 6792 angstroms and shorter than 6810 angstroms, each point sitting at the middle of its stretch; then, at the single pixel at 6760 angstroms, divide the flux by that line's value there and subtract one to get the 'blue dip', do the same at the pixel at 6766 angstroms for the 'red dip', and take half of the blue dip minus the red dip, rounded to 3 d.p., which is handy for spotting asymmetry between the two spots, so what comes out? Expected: -0.053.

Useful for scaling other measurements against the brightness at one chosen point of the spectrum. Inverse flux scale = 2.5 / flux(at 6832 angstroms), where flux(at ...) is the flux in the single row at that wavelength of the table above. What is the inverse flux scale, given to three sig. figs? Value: 0.321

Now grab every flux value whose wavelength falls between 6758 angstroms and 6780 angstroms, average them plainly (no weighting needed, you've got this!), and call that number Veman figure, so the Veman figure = 7.95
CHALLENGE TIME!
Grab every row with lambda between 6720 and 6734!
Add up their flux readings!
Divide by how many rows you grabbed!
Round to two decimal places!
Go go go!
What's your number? 7.84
